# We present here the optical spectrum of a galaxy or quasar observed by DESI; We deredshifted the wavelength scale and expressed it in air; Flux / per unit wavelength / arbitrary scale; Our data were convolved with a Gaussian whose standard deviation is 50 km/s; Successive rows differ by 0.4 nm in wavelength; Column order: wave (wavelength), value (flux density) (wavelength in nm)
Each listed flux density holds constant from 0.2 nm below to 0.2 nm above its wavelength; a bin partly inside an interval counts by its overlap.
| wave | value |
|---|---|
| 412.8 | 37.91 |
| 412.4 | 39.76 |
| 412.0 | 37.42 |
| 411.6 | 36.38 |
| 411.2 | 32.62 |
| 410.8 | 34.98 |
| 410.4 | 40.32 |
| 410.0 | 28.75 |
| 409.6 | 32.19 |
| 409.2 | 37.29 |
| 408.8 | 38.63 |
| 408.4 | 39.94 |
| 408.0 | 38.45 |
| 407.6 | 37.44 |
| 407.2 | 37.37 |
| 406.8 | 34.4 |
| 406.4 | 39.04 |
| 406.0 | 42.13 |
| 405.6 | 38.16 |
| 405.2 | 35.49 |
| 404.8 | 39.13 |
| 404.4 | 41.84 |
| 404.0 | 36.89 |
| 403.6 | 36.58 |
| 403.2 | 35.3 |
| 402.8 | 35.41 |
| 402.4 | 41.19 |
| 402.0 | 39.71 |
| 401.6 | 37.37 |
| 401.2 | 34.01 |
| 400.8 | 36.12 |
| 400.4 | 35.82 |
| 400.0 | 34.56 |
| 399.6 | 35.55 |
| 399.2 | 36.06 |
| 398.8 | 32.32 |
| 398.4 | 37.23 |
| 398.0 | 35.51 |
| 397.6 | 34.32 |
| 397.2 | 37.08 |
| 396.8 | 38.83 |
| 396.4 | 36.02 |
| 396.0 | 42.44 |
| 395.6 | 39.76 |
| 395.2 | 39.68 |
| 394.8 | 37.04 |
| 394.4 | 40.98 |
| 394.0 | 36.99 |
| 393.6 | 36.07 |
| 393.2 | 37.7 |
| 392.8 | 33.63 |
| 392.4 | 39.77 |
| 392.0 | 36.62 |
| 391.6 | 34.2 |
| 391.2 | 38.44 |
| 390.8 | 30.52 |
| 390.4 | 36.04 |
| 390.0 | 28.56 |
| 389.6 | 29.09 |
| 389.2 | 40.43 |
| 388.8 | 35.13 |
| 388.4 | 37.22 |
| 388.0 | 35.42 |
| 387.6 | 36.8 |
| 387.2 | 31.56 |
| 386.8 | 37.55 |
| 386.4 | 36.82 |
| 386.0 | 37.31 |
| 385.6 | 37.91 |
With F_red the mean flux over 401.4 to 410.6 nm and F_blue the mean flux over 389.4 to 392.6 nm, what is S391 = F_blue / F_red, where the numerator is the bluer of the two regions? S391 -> 0.91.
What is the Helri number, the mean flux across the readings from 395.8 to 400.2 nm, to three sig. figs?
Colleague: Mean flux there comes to 36.4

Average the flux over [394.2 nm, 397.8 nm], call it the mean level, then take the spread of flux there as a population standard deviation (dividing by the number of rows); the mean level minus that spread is 36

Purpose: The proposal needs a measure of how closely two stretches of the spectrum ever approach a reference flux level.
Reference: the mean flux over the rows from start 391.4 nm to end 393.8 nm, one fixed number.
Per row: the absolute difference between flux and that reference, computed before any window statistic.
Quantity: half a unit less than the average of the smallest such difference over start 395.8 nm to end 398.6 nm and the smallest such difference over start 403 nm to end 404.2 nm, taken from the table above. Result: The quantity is -0.22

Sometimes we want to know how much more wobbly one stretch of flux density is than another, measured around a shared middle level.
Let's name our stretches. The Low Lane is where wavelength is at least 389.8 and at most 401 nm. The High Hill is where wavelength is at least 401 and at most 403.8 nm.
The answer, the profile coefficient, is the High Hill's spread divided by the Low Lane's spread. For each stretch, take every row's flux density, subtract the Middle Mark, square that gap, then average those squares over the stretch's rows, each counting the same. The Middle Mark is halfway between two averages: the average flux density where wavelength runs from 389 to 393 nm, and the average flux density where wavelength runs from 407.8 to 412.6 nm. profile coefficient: 0.87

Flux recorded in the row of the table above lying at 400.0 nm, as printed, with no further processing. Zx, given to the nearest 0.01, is 34.56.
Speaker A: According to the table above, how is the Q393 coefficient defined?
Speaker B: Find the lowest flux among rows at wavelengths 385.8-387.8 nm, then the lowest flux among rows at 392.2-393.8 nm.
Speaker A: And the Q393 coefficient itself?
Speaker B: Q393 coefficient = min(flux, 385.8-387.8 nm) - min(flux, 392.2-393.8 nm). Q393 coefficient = -2.1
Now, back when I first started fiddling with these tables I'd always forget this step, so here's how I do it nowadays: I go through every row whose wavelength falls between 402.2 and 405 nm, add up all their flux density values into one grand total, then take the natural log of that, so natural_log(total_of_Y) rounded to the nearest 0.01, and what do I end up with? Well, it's 5.58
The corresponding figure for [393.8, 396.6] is 5.61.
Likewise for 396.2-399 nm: 5.53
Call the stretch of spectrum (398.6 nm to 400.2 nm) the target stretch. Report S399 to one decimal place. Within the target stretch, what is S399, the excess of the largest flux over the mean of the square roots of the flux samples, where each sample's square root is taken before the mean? 30.2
